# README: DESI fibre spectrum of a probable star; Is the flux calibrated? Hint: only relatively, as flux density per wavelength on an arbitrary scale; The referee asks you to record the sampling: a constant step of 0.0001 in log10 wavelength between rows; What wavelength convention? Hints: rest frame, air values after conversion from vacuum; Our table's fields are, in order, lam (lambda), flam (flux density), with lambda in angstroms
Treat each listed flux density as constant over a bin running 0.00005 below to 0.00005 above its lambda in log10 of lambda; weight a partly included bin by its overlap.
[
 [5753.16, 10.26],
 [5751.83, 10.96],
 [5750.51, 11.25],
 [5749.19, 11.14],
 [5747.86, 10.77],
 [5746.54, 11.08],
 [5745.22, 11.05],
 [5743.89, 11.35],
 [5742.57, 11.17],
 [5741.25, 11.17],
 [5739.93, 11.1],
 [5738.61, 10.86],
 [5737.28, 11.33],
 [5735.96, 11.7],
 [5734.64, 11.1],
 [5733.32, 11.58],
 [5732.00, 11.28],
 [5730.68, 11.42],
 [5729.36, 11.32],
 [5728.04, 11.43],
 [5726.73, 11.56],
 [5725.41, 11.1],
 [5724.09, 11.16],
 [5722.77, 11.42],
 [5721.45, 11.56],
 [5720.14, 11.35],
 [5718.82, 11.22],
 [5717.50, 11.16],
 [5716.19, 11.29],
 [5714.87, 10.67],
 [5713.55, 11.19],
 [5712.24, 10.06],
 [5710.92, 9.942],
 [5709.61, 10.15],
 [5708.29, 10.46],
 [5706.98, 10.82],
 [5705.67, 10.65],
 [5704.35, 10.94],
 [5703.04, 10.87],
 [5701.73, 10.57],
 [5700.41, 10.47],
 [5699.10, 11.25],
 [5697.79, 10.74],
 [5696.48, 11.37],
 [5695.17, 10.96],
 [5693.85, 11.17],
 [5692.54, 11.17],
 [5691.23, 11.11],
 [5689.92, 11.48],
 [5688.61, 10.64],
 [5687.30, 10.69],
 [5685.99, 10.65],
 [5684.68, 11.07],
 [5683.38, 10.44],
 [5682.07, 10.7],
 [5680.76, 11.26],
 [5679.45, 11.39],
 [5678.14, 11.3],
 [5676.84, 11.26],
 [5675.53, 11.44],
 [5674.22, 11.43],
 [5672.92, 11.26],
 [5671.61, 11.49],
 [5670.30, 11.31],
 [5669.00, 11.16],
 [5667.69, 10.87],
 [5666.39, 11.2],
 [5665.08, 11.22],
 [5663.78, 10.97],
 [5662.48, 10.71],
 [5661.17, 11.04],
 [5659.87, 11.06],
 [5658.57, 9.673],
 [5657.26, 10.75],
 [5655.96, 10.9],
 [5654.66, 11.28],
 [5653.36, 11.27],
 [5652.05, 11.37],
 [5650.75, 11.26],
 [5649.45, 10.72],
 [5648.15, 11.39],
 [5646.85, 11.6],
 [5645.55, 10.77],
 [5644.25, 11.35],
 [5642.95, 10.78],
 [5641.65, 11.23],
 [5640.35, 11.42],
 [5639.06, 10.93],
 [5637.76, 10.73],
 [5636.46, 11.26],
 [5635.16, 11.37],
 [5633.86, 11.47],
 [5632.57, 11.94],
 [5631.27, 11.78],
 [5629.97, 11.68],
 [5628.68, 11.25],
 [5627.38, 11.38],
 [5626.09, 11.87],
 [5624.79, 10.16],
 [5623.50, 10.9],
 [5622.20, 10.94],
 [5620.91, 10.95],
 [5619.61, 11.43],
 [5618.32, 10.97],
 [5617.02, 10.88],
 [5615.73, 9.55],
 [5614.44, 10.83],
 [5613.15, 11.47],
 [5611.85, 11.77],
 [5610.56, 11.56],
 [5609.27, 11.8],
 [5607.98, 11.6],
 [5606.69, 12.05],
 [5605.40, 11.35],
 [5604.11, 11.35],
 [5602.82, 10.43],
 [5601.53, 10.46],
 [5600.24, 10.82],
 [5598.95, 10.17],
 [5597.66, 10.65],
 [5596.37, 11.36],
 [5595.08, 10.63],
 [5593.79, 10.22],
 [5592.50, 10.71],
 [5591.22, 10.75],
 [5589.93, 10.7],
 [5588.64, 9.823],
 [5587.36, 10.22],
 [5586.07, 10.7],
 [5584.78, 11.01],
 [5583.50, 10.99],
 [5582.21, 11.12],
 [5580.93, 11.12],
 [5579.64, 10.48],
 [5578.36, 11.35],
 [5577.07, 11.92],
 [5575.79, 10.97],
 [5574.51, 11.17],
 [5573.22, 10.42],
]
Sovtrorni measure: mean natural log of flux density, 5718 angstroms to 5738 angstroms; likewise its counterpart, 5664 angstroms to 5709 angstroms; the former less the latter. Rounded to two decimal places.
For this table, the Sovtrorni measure 0.03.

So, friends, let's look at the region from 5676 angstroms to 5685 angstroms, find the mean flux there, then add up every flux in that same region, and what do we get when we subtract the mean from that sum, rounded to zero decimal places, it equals 66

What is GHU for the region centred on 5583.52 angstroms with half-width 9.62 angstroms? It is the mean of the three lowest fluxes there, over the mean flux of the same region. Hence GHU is 0.936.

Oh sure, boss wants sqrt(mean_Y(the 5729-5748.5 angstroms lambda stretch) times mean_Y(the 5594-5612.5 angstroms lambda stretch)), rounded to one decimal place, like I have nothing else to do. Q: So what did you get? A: 11.2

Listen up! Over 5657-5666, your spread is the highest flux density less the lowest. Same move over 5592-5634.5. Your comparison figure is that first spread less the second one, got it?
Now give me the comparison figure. -1.0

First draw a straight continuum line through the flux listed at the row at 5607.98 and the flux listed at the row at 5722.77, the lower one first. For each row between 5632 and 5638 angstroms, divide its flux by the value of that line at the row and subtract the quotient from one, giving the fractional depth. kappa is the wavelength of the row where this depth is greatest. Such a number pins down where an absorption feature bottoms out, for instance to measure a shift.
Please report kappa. 5637.76 angstroms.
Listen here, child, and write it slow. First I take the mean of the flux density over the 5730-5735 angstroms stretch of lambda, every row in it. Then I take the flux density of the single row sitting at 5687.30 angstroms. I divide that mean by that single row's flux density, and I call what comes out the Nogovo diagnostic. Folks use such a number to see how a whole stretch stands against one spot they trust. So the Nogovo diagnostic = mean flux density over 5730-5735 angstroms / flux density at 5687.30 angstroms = 1.06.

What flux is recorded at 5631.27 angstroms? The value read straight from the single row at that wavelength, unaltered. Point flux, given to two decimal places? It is 11.78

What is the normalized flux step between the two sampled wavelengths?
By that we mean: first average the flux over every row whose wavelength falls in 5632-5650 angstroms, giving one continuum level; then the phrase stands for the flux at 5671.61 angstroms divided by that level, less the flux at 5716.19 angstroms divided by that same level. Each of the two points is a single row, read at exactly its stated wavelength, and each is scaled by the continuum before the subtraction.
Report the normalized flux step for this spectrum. 0.018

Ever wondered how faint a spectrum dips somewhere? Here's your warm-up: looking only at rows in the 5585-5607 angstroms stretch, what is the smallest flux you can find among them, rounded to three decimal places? 9.823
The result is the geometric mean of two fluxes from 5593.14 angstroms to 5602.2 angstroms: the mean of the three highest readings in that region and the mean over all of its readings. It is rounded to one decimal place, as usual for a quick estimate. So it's 10.8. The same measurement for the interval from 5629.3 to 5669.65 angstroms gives 11.5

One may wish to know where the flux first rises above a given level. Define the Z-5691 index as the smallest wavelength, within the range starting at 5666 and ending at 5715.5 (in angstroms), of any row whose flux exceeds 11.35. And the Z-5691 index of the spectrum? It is 5671.61 angstroms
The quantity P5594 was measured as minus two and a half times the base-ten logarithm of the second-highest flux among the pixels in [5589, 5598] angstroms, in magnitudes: -2.58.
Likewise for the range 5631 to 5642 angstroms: -2.68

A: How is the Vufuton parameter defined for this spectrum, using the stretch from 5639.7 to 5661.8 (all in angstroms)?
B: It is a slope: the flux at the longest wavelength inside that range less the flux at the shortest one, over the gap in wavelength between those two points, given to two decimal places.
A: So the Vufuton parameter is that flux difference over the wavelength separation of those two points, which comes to -0.02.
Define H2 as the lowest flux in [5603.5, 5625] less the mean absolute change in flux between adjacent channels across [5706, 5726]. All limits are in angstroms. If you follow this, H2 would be 9.2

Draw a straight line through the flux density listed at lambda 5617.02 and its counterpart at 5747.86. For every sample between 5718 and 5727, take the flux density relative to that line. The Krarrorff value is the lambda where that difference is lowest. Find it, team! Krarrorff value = 5725.41 angstroms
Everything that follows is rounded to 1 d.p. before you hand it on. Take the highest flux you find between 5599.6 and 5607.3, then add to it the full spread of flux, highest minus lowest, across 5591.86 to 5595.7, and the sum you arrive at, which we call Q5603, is 12.5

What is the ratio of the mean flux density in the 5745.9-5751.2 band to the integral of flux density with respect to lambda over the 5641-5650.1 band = 0.109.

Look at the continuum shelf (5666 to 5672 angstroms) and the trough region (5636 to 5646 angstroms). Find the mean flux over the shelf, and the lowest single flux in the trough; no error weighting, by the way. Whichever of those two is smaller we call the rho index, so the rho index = 10.73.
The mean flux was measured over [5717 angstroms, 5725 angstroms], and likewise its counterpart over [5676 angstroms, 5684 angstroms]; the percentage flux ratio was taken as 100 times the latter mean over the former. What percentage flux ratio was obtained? 98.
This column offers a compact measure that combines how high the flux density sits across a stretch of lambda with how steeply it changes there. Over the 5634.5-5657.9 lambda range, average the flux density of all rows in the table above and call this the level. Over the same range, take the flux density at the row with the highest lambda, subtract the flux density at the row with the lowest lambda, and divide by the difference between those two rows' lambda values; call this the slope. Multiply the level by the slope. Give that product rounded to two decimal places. -0.31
